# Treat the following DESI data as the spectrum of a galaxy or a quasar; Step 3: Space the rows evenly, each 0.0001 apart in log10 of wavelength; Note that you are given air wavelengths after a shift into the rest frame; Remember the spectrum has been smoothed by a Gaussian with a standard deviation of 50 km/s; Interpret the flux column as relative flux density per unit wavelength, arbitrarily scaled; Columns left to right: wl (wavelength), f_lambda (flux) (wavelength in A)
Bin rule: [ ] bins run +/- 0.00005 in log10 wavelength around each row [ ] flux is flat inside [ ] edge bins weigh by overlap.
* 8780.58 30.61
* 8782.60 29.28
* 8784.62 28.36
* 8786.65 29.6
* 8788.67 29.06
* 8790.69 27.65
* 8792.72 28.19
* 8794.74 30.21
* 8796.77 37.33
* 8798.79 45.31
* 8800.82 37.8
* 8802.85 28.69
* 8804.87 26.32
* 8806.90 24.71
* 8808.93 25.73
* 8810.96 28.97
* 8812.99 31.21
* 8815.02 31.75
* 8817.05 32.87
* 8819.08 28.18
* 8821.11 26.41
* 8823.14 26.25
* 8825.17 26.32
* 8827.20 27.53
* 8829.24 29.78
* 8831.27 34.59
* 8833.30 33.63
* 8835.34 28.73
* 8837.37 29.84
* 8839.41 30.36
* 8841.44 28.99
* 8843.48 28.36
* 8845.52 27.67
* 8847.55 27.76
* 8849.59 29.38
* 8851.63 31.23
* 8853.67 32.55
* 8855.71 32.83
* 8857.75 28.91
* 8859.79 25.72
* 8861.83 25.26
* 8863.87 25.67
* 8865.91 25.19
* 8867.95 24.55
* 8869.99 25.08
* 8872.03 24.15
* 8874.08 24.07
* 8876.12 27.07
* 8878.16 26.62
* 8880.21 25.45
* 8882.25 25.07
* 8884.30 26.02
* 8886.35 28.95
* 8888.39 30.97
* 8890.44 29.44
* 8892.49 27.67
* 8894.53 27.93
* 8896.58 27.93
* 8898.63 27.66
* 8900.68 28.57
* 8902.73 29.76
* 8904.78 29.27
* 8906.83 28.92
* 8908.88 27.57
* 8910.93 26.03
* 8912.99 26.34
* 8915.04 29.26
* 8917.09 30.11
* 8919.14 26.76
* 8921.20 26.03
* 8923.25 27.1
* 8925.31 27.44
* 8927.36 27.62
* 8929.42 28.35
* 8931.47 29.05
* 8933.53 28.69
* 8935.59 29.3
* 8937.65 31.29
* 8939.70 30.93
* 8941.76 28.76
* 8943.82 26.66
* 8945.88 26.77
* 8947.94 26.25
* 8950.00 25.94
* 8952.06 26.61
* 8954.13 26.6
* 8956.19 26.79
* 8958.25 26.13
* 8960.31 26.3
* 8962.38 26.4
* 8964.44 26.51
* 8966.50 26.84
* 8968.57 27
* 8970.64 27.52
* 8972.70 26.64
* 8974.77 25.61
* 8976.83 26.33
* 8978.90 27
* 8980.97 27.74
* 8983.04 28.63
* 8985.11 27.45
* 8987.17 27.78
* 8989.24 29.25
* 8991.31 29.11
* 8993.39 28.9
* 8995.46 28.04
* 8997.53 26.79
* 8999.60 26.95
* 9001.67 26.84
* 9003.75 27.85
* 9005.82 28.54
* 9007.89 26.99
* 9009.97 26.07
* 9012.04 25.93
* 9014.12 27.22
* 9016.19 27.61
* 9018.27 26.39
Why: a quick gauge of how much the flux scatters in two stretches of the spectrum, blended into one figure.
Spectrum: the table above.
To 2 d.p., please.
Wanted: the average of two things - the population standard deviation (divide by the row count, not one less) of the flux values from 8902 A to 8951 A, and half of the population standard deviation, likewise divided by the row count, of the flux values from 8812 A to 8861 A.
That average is 1.40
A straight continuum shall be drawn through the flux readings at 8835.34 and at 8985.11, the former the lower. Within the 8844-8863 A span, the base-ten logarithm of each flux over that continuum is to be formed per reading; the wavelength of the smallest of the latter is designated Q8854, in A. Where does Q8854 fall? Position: 8861.83 A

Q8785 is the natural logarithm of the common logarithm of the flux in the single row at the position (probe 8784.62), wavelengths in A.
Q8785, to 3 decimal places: 0.373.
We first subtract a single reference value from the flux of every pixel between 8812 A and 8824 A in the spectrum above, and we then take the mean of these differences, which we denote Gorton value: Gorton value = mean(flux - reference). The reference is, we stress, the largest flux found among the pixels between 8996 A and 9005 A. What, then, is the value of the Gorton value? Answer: 1.6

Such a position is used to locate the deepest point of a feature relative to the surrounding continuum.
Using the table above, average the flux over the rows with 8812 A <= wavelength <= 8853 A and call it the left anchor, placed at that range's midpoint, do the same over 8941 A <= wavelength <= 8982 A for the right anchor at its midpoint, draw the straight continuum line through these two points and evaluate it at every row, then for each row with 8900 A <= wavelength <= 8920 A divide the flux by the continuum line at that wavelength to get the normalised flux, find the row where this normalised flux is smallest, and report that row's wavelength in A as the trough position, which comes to 8910.93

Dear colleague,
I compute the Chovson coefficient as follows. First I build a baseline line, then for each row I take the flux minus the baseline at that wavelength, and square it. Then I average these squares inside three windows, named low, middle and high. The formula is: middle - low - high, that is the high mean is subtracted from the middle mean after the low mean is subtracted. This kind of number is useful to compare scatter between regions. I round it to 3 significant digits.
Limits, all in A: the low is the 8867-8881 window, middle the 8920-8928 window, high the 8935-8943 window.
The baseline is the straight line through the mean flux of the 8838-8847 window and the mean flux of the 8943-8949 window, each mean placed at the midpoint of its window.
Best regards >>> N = -21.4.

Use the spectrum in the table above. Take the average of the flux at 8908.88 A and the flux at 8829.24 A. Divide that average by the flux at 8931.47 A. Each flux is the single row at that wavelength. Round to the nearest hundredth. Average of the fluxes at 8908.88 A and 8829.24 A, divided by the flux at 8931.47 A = 0.99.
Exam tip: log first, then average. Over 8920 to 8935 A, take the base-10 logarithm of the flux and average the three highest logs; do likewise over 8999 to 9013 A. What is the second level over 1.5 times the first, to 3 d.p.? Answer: 0.660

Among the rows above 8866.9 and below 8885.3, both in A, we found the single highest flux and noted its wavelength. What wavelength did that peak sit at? 8876.12 A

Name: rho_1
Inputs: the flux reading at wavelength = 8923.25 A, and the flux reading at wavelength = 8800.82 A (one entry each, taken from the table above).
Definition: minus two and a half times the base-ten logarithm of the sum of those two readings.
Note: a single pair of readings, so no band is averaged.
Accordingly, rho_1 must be -4.531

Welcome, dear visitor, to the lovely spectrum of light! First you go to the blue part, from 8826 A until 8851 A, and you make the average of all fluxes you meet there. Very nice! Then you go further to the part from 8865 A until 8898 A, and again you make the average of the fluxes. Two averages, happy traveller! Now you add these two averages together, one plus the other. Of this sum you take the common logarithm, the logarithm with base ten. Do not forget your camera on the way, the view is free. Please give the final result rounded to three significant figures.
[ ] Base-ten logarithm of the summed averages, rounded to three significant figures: 1.75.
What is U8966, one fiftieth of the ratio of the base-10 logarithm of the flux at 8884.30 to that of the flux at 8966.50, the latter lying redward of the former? 0.0198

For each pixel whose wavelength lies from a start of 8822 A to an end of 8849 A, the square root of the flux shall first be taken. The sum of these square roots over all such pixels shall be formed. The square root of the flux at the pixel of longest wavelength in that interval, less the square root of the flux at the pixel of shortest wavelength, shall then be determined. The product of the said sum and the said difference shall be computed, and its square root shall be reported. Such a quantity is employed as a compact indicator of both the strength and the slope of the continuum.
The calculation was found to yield 3.2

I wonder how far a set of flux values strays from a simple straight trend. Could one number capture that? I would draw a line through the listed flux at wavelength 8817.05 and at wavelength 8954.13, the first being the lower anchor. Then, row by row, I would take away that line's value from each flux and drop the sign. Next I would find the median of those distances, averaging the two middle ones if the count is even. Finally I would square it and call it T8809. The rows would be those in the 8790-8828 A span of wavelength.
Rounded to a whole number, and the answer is 24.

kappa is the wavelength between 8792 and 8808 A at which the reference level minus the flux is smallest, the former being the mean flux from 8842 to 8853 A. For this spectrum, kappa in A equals 8798.79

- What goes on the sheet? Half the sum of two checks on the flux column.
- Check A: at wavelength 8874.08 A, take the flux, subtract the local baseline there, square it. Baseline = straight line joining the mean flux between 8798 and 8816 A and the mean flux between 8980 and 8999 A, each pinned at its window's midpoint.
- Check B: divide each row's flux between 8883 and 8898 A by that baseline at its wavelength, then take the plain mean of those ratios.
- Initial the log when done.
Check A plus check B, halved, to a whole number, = 18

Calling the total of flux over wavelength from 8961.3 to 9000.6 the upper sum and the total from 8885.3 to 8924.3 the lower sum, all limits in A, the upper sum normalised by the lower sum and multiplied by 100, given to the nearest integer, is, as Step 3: 97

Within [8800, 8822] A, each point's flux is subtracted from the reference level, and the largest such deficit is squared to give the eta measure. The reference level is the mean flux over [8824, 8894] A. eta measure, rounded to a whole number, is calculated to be 11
